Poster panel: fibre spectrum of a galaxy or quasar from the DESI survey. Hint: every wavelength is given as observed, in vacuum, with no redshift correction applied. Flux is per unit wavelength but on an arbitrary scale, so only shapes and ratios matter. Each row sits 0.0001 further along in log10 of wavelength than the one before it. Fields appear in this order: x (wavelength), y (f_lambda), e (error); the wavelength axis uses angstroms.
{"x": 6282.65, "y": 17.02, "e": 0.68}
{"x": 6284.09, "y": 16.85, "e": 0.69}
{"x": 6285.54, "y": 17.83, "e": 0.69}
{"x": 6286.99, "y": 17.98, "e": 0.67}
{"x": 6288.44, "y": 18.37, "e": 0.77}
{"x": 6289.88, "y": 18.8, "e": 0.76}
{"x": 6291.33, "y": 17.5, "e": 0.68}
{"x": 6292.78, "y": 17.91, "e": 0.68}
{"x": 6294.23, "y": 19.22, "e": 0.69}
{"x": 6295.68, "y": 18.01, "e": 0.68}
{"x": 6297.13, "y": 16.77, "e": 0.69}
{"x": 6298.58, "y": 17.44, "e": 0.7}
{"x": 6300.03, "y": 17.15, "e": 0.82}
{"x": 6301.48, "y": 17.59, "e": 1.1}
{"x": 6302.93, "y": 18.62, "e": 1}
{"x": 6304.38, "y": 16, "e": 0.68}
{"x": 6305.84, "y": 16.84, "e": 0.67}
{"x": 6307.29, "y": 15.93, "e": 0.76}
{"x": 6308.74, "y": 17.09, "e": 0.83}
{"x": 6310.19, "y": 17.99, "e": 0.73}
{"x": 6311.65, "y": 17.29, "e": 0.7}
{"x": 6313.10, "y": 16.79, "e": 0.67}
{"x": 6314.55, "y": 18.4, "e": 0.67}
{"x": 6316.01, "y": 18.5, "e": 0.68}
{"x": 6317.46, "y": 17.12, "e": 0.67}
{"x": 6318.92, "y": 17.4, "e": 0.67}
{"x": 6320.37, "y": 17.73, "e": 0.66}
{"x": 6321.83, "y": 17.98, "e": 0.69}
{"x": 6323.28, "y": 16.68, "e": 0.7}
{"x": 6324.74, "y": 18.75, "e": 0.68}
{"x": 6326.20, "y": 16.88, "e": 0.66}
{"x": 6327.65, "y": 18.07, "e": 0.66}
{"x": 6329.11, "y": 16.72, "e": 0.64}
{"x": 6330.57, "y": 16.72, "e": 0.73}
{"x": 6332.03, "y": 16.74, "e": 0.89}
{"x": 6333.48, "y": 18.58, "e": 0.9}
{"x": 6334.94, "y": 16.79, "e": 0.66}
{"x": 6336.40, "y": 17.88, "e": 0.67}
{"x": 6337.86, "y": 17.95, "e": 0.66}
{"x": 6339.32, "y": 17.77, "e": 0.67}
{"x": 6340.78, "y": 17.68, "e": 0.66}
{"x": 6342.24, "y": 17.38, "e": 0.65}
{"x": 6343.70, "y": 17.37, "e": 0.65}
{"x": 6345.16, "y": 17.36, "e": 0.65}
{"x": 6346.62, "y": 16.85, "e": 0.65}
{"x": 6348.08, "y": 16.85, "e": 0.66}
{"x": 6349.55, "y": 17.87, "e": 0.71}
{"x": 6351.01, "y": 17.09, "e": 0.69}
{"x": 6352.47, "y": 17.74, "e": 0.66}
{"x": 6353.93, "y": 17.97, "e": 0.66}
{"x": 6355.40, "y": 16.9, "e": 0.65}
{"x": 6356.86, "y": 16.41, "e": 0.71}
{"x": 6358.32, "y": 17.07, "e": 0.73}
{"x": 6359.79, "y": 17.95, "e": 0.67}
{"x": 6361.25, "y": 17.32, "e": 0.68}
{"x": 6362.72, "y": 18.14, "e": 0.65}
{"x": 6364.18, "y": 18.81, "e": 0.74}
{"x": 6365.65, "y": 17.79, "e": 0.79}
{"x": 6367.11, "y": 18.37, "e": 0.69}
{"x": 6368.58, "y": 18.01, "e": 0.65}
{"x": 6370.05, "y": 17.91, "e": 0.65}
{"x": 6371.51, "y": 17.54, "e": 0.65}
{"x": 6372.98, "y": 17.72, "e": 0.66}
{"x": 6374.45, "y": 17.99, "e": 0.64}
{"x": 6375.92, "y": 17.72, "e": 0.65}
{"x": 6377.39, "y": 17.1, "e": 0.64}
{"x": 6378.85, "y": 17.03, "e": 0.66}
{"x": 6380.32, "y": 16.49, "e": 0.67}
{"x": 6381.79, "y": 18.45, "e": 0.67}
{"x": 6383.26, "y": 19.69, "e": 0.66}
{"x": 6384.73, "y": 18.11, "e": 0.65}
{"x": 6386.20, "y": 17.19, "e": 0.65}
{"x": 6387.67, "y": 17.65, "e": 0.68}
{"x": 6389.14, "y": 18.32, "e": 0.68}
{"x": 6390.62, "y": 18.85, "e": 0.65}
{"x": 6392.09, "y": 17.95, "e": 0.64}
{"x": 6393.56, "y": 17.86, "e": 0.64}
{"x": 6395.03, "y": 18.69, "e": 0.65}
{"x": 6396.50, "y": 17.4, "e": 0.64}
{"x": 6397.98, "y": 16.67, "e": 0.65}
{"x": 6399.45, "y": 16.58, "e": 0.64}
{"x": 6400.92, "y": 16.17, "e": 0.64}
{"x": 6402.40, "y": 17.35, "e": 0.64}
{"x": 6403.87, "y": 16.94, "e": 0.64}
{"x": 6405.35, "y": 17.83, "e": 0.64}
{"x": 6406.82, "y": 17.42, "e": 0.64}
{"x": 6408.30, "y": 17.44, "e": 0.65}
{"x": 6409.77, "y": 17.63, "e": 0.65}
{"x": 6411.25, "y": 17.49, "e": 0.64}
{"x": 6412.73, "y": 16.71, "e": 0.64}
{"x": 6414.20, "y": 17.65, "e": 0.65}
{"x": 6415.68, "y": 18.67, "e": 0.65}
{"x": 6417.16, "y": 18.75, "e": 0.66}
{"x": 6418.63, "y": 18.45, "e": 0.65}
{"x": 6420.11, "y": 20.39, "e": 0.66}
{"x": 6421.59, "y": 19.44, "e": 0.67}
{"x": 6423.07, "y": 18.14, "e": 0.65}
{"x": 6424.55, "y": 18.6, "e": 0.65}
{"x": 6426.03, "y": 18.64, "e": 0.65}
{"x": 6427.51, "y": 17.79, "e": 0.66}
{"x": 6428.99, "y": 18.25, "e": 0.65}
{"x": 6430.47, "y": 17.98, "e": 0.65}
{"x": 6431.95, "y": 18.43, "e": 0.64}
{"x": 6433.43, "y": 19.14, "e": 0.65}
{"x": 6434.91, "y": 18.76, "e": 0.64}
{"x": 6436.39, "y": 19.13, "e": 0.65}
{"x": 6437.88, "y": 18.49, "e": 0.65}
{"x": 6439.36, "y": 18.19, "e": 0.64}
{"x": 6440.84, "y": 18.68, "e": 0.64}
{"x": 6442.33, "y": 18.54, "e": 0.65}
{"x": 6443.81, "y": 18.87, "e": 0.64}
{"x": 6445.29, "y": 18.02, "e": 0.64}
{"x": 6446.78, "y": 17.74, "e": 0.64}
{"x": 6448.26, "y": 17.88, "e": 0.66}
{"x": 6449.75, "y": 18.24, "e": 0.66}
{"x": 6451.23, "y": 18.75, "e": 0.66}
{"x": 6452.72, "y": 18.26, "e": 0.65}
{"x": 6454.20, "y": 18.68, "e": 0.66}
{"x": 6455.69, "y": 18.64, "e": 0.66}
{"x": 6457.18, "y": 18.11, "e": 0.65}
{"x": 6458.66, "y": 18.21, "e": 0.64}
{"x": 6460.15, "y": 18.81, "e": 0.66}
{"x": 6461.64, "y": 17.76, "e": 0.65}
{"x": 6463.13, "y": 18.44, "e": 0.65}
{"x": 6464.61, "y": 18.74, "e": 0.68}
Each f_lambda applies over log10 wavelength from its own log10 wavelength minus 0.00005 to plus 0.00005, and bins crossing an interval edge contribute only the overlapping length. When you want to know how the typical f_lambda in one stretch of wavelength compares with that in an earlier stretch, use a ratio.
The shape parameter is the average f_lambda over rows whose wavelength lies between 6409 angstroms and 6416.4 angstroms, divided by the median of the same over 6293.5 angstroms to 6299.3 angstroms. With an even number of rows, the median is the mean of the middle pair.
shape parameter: 0.99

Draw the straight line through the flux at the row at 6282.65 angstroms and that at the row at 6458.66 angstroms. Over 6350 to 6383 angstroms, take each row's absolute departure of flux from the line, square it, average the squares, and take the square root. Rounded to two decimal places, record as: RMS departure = 0.61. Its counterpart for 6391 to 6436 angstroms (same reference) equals 0.86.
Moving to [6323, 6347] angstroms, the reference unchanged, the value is 0.66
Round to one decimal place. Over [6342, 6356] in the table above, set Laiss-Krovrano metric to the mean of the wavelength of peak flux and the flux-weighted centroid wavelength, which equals 6351.4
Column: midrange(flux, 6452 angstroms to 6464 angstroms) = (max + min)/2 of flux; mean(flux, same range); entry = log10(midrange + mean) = 1.56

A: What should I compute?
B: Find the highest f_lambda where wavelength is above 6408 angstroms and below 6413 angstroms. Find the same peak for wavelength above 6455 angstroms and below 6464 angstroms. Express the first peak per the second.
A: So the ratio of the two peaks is 0.94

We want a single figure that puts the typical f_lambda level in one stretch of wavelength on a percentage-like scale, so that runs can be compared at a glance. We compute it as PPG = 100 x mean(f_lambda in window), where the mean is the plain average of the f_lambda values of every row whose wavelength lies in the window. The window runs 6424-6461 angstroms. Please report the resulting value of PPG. 1843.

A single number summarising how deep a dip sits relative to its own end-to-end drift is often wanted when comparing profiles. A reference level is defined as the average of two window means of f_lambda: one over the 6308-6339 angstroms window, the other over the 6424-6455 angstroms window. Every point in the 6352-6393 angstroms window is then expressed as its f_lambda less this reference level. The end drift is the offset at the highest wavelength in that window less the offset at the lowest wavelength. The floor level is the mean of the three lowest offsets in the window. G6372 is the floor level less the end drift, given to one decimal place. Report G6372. -1.6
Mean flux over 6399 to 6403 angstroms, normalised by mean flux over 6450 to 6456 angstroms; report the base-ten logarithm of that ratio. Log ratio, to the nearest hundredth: -0.05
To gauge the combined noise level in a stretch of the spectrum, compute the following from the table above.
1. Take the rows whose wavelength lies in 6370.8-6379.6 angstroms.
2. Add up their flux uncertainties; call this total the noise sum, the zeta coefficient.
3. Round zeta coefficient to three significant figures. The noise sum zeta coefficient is 3.90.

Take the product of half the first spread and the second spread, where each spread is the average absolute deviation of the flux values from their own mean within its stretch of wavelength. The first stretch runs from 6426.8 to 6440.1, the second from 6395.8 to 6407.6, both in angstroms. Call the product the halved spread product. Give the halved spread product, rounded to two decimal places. 0.08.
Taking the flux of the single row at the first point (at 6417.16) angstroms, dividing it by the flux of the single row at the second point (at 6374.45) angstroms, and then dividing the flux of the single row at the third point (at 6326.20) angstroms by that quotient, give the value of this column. 16.2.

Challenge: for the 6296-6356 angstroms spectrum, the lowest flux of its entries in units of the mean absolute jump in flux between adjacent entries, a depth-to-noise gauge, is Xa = 20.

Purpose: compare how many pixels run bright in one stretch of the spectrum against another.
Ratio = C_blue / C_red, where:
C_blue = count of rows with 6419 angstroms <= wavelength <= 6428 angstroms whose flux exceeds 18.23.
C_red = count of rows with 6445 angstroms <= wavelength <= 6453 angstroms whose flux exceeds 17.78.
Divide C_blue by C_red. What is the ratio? 0.8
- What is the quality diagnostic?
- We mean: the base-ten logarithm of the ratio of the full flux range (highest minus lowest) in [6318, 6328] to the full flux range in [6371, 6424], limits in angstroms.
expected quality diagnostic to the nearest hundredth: -0.31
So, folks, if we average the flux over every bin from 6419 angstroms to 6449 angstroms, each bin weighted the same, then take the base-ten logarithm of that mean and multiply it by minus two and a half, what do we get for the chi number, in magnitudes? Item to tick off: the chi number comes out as -3.17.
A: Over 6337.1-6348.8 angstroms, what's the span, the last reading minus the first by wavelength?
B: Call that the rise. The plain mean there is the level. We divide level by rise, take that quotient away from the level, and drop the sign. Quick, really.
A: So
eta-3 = 33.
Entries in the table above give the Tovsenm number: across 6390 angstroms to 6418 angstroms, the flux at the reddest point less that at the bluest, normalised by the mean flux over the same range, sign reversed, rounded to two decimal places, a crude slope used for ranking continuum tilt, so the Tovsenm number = 0.01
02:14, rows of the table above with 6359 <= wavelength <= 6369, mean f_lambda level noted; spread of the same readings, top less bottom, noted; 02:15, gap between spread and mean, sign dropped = 16.6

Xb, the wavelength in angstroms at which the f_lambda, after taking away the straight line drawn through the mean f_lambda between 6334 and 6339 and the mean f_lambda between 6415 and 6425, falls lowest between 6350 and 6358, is 6356.86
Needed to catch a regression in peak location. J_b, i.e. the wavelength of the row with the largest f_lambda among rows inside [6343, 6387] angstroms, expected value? 6383.26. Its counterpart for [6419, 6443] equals 6420.11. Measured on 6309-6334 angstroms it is 6324.74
